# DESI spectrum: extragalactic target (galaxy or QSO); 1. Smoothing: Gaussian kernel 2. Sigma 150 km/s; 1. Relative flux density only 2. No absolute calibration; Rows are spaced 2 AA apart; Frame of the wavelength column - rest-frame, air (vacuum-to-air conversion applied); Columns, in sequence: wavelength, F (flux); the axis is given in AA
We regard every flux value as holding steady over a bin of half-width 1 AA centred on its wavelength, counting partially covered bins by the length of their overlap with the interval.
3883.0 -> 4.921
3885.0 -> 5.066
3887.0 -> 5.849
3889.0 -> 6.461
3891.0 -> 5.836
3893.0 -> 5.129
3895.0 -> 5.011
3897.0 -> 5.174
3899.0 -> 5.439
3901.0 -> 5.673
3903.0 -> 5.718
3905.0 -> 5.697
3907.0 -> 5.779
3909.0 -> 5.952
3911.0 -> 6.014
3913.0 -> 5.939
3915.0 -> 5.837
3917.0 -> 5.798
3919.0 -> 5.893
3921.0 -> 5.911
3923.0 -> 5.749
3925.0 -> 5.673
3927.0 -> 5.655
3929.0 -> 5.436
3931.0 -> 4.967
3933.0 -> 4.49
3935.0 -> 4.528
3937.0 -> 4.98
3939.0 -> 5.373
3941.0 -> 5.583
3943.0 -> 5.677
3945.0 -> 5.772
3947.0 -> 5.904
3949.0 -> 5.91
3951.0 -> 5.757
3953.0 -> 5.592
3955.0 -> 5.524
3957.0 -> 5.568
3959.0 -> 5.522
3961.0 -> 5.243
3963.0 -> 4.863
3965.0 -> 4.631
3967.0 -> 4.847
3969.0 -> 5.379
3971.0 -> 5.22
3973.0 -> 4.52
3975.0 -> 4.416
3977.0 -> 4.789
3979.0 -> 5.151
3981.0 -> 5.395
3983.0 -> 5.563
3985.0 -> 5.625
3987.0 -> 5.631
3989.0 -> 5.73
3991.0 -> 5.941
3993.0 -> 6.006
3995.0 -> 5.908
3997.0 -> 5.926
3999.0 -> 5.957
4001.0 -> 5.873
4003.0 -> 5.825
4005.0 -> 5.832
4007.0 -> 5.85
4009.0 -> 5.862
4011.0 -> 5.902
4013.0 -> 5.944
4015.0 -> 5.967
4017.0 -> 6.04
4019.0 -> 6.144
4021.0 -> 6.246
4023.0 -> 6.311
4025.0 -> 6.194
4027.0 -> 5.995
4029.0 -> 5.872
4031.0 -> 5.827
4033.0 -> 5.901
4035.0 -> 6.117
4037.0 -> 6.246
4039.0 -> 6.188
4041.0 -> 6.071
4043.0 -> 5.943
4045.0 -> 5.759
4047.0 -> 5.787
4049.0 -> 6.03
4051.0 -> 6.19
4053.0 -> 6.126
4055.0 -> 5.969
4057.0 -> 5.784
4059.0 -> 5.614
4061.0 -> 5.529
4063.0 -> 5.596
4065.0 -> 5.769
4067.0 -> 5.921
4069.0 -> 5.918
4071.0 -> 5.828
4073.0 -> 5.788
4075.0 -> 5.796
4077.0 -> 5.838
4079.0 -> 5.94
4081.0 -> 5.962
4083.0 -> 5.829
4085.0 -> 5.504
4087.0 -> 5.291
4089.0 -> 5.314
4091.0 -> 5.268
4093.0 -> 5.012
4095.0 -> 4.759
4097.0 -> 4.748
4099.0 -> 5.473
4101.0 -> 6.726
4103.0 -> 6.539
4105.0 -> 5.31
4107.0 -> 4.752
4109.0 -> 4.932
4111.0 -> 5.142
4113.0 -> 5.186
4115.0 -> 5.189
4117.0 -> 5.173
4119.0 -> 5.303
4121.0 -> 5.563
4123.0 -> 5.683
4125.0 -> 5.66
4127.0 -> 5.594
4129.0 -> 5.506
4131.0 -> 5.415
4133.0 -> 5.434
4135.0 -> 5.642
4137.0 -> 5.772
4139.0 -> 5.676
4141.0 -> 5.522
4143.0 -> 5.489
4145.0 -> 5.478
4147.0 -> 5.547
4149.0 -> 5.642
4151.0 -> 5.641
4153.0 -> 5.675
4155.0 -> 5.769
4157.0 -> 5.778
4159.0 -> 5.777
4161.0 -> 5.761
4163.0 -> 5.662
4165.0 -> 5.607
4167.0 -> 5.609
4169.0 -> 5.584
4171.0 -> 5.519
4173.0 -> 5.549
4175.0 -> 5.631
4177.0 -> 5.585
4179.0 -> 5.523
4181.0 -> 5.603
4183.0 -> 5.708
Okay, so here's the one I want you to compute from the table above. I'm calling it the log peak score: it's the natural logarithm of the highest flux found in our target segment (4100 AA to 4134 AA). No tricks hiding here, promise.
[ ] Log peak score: 1.906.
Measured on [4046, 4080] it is 1.823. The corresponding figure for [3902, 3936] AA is 1.794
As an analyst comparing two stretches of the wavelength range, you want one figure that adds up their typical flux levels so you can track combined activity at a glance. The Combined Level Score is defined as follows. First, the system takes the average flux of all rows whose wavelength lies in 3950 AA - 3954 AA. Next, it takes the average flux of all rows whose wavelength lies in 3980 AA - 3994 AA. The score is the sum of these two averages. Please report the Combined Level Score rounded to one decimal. 11.4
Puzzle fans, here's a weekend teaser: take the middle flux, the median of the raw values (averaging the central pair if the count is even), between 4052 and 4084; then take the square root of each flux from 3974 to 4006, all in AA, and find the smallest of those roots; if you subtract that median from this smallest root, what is -3.73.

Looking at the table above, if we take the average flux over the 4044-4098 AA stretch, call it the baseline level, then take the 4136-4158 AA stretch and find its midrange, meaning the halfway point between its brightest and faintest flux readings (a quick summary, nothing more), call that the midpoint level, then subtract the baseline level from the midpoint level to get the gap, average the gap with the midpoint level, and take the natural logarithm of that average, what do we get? 1.03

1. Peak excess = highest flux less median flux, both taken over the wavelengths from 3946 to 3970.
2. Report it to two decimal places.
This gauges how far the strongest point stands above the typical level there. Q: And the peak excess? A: 0.39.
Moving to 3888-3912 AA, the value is 0.75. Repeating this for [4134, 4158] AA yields 0.14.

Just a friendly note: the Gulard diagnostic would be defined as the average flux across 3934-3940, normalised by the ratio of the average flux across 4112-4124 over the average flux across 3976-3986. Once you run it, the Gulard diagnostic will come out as 4.92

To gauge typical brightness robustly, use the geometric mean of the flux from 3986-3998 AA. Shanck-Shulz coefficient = 5.86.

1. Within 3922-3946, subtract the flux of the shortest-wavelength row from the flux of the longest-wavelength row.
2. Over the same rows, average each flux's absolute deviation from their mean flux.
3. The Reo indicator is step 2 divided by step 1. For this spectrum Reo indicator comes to 17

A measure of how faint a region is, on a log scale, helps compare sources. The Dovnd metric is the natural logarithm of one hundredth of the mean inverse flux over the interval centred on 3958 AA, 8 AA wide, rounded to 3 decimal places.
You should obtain -6.303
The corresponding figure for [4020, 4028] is -6.427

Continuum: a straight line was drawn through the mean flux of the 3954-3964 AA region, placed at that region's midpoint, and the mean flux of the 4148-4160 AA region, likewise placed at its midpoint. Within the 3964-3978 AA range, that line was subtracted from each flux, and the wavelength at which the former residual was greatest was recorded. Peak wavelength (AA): 3969.0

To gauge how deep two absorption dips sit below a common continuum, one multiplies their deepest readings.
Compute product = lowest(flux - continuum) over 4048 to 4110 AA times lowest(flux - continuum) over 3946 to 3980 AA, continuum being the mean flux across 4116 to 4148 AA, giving 0.87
